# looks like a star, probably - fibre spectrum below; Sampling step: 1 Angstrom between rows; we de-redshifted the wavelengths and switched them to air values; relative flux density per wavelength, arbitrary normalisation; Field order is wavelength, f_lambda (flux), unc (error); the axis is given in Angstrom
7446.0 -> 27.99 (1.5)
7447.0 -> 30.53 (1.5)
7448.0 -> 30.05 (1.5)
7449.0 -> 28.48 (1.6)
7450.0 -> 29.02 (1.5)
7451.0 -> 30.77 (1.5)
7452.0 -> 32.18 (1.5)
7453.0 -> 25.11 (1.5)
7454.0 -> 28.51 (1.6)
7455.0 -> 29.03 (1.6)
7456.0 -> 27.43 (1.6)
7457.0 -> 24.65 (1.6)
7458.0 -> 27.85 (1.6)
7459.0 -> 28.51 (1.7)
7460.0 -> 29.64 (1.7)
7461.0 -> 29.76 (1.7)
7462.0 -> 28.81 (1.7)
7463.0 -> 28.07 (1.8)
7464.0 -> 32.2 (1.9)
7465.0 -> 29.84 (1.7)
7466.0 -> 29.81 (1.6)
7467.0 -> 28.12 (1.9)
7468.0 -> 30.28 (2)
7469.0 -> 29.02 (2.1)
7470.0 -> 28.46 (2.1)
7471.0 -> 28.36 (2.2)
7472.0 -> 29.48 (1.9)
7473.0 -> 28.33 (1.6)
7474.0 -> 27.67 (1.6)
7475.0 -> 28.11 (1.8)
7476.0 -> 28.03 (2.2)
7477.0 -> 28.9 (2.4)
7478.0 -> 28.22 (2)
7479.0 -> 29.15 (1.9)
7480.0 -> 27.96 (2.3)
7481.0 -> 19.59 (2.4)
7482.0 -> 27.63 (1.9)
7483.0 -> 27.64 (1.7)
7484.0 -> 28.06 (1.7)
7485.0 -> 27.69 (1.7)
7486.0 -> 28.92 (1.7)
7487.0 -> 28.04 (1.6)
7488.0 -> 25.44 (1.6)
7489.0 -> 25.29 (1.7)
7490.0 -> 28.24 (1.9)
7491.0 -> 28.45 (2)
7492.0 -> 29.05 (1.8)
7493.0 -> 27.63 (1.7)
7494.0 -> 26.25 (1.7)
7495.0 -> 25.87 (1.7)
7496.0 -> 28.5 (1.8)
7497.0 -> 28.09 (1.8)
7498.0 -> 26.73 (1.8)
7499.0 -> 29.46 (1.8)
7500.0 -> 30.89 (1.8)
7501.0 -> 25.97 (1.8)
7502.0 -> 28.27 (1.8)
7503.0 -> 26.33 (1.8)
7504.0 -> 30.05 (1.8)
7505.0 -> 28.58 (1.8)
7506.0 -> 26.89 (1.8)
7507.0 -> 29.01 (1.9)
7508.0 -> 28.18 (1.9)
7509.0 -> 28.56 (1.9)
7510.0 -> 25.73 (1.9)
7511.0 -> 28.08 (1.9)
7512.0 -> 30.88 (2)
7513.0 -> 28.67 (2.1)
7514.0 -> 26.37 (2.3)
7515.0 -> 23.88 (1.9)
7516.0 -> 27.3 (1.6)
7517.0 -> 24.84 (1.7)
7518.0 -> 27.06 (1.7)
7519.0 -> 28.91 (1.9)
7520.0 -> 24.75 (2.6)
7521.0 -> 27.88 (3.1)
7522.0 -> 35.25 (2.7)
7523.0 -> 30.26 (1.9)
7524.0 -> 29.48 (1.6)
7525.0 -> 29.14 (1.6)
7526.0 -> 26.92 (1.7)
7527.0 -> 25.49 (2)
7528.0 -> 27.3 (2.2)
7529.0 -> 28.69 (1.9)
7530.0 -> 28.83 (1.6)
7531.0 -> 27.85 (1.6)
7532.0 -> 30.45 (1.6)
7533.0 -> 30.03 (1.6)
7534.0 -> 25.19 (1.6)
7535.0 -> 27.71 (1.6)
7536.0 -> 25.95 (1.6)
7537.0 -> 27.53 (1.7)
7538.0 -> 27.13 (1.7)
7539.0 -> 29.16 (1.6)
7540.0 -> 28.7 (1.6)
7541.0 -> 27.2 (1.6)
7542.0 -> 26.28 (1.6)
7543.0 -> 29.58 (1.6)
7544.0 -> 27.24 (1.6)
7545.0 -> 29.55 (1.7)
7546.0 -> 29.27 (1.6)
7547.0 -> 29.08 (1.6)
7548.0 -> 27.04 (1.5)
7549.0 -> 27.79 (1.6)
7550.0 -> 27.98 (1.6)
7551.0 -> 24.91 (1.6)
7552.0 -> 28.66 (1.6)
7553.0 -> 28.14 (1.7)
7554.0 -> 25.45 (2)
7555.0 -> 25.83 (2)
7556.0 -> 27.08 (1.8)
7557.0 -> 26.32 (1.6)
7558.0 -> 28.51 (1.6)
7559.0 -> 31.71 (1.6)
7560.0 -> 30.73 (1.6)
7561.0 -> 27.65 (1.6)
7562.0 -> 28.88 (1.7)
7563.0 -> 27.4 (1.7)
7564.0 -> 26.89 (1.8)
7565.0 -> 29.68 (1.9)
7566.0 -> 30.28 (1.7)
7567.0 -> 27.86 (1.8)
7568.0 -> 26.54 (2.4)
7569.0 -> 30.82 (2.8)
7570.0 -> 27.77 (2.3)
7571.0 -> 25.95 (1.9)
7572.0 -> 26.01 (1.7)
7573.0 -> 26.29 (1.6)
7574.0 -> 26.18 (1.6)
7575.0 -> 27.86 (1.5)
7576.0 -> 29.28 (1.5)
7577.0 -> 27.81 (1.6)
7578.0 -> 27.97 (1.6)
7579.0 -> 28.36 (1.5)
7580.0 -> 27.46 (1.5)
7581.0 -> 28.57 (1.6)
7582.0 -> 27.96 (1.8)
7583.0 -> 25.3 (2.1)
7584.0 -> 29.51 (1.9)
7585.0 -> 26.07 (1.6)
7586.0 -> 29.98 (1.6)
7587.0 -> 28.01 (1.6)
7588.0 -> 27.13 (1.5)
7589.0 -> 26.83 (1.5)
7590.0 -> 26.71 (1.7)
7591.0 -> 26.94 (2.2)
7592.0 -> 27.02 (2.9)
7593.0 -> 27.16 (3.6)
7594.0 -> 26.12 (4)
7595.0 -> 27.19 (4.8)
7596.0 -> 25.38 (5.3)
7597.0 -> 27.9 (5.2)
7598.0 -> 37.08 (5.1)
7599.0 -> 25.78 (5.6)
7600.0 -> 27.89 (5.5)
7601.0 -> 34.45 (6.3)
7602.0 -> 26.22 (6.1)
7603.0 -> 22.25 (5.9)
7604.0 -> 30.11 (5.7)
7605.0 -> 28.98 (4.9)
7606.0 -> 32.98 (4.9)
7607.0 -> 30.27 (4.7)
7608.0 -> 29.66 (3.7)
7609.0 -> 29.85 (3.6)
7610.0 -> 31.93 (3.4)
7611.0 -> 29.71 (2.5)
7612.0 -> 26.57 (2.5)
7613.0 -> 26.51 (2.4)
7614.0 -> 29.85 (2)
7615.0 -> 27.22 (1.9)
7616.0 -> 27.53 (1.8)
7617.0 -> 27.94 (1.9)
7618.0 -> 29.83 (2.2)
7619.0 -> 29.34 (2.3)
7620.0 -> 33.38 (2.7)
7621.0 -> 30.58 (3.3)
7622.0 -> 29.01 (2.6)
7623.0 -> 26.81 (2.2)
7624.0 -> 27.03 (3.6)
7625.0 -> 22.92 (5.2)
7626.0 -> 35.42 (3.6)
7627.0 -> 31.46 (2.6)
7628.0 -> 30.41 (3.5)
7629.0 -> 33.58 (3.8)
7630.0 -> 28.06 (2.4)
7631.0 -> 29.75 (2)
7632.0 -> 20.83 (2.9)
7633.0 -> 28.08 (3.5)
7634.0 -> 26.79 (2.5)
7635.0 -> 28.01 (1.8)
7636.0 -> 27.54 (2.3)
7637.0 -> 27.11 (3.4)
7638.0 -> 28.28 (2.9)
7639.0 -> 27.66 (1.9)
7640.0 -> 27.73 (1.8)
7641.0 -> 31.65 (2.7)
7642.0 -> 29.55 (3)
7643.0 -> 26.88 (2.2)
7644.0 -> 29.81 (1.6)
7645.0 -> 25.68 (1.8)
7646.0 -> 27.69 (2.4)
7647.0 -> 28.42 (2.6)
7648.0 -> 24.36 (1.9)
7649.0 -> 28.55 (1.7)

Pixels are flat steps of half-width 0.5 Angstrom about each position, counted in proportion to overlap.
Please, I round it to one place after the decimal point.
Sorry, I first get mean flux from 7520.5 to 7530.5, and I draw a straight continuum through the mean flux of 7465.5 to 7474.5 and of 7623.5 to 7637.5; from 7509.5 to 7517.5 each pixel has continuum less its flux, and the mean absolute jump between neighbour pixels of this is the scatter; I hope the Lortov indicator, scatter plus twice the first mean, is 60.4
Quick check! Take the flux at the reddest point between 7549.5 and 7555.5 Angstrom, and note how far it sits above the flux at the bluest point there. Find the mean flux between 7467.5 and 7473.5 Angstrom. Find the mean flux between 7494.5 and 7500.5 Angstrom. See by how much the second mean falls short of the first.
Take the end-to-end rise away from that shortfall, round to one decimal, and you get 2.9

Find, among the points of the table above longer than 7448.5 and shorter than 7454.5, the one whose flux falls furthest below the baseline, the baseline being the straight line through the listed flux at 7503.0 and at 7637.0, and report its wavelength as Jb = 7453.0 Angstrom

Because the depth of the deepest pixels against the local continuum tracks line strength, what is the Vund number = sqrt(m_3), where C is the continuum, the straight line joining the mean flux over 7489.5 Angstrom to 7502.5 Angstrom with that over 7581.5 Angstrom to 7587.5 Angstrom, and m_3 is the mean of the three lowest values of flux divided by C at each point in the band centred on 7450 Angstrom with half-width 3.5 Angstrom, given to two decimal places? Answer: 0.99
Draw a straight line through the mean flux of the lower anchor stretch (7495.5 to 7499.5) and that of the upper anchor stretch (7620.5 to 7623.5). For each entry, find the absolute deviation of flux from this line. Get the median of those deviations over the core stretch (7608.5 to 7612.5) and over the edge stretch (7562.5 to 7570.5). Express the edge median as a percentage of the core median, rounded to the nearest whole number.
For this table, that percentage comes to 85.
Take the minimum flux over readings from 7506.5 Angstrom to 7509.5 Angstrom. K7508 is 28.18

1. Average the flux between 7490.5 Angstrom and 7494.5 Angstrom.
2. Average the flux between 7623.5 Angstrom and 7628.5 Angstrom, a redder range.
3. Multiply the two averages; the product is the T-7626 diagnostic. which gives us 820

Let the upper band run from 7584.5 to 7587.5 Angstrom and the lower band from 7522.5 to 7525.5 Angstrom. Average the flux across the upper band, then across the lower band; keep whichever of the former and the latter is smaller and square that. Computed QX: 785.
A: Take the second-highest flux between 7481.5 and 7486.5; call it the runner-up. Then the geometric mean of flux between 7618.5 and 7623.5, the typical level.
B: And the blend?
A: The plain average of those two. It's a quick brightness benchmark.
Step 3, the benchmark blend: 28.9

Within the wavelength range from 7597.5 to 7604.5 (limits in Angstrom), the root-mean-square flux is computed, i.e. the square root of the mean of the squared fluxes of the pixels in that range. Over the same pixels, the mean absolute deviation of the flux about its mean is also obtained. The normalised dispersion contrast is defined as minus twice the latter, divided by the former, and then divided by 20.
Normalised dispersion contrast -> -0.014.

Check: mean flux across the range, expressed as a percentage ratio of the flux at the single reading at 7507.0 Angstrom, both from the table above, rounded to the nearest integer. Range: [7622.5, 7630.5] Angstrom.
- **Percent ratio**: 102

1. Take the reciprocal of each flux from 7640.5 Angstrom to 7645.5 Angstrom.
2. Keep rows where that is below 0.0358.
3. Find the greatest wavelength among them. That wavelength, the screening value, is 7644.0 Angstrom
